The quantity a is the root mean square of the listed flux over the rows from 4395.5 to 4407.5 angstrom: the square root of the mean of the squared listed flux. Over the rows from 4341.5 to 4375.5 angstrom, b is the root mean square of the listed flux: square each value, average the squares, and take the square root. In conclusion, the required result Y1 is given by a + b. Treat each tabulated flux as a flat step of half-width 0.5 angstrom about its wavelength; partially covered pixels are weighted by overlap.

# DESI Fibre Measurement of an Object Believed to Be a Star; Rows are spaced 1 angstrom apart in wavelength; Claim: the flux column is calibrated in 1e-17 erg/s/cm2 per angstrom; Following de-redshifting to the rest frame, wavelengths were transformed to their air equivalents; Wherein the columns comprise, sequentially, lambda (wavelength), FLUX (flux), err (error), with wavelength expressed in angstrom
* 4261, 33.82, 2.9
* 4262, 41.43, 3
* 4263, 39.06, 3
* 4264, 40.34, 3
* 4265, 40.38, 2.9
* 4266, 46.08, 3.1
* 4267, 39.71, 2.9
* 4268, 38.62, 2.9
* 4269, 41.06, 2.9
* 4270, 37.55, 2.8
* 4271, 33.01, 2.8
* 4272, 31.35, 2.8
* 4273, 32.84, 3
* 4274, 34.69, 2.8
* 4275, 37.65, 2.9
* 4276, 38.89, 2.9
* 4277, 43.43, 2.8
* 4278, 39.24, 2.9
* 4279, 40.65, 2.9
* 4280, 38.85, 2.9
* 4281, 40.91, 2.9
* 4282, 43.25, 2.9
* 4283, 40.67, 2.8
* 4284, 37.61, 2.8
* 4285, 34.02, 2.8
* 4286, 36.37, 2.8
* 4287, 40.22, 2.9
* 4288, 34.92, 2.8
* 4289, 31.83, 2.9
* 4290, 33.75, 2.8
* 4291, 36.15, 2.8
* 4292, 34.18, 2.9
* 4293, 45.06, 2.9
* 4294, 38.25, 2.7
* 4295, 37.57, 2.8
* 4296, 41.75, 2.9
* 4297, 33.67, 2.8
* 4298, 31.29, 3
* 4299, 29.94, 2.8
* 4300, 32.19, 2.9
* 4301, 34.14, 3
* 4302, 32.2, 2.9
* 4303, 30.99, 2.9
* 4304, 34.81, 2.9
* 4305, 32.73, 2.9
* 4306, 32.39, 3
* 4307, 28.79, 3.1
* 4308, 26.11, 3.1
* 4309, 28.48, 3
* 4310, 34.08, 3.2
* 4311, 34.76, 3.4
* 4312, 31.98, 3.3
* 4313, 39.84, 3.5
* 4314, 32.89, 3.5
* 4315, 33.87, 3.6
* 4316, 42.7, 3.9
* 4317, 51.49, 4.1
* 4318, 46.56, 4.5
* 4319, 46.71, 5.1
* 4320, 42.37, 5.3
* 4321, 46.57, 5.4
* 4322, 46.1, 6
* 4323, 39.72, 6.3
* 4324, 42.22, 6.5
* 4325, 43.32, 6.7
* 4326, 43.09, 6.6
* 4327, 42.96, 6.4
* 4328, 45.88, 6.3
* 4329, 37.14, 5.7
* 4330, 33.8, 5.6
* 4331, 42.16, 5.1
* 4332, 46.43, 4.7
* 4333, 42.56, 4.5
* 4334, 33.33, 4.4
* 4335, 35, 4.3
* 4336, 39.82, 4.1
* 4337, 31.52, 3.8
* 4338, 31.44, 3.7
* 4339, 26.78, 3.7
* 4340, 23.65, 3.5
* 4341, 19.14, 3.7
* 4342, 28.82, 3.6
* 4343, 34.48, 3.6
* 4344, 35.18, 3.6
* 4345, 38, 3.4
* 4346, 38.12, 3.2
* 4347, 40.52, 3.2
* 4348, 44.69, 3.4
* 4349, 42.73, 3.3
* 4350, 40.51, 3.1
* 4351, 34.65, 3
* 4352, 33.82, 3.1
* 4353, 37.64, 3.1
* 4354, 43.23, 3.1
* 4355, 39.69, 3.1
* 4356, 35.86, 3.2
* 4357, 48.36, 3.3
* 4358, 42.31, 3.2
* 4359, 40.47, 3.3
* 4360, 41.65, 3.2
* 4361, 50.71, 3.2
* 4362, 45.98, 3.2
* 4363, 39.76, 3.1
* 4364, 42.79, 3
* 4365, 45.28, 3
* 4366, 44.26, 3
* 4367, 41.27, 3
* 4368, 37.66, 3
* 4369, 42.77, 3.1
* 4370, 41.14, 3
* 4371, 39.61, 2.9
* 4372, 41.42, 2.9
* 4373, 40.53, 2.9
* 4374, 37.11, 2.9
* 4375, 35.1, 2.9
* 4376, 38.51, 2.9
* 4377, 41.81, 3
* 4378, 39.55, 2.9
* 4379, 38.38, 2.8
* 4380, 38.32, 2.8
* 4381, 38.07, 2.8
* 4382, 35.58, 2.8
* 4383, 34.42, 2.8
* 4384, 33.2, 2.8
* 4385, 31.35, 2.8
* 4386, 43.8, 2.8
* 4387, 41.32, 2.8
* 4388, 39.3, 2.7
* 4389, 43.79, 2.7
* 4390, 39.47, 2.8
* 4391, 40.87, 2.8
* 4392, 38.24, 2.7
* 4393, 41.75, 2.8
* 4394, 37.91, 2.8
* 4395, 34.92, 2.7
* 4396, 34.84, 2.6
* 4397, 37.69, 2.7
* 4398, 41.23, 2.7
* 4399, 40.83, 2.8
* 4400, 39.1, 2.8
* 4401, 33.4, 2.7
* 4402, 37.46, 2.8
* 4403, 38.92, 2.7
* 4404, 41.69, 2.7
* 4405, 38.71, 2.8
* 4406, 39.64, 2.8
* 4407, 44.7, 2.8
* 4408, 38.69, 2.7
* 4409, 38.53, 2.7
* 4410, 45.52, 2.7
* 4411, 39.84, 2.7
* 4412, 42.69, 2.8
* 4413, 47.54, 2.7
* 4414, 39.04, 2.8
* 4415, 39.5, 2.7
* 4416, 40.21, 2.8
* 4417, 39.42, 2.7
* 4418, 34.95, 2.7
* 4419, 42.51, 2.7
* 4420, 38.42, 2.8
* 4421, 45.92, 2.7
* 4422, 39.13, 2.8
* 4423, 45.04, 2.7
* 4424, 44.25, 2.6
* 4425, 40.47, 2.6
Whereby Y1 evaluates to 80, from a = 39.1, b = 40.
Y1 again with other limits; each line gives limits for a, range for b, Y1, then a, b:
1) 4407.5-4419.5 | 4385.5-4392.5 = 82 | 40.8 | 41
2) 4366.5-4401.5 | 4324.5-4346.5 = 76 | 38.8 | 37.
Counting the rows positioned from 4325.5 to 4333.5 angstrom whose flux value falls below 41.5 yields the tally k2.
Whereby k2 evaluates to 2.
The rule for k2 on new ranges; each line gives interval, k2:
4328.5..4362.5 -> 23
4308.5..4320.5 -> 7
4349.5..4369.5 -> 10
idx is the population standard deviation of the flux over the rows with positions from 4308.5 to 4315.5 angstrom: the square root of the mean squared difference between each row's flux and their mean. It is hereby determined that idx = 3.2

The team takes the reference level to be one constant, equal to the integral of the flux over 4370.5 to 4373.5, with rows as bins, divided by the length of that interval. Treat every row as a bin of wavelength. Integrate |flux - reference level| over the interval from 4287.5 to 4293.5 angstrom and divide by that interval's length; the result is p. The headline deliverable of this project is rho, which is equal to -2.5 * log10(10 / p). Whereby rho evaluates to -0.55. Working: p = 6.1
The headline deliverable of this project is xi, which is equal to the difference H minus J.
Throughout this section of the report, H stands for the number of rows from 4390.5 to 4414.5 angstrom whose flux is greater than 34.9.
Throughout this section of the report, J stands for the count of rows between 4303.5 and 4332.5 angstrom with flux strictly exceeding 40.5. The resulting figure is 8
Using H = 22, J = 14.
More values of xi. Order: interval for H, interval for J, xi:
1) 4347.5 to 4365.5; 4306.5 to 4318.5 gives 13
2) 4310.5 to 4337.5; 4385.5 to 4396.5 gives 15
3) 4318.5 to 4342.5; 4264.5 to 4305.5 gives 7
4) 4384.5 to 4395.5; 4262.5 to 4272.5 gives 8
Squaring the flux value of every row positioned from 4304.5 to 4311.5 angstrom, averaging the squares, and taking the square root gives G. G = 31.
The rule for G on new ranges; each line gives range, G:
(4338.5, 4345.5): 30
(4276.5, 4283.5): 41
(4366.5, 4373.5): 41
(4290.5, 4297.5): 38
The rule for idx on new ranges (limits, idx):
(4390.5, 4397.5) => 2.4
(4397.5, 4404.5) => 2.7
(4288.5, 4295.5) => 4.0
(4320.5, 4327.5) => 2.2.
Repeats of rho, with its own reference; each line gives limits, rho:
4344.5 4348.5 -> -1.61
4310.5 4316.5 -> -0.70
